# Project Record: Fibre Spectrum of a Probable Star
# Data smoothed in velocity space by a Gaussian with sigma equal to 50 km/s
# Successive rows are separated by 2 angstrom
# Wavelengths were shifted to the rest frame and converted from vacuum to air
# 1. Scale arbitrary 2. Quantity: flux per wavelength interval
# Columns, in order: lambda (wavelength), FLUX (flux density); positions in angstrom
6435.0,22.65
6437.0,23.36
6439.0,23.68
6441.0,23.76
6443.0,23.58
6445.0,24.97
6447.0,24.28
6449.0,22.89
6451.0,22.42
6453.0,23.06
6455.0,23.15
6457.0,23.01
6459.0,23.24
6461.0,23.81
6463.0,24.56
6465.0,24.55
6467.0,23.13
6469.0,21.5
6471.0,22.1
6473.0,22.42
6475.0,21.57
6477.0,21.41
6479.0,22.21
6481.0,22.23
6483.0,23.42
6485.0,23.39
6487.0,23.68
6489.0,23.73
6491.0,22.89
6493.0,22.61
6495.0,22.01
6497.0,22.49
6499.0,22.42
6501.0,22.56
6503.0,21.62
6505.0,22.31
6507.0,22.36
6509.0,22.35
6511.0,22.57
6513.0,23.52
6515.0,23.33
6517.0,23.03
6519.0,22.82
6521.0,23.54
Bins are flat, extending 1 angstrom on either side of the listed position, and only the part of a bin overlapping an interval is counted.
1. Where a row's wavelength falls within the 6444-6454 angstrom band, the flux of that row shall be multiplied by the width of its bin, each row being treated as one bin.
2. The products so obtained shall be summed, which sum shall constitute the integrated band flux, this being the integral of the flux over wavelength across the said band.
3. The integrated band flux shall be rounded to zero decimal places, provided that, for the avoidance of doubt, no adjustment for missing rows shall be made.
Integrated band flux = 235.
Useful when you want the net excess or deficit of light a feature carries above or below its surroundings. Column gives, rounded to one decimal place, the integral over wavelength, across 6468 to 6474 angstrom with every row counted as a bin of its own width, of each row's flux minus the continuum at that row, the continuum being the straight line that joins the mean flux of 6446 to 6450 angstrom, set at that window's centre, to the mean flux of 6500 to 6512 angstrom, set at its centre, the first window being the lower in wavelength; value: -6.4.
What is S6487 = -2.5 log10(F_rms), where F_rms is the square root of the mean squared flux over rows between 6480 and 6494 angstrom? -3.411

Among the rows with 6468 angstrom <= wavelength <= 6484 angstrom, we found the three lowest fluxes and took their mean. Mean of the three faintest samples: 21.5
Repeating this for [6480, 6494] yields 22.6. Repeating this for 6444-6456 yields 22.8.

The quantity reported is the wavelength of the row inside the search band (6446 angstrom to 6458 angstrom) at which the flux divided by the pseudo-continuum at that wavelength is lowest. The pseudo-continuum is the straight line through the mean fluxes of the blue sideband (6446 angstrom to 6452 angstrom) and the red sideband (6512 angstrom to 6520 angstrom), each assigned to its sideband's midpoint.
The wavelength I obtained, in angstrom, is 6451.0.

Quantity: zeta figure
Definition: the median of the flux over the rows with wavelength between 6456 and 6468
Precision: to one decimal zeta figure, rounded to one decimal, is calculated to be 23.5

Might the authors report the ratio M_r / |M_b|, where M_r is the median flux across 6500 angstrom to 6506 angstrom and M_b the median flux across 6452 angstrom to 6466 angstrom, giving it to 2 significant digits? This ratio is 0.96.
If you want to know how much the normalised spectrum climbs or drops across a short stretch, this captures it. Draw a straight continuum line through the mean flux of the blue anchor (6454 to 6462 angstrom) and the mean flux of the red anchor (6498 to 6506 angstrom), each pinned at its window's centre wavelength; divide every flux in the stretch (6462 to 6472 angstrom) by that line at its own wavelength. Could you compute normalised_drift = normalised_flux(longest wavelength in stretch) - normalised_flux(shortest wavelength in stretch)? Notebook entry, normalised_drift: -0.10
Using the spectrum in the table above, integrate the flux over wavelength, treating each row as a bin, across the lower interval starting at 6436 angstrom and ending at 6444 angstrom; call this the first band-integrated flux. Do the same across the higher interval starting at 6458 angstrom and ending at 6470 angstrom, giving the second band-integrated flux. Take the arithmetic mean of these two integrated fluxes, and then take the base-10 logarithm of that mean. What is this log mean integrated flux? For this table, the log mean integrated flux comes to 2.37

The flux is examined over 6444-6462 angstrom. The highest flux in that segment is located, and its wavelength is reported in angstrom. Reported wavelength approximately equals 6445.0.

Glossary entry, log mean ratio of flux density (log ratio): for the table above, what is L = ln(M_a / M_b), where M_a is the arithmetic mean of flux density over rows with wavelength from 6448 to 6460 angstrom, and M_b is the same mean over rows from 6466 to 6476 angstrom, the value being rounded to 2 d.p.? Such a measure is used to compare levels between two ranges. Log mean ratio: 0.04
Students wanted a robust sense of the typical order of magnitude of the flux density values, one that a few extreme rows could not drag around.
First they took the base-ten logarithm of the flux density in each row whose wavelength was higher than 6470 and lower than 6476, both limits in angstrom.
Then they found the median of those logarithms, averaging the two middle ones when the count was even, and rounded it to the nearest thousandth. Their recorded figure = 1.344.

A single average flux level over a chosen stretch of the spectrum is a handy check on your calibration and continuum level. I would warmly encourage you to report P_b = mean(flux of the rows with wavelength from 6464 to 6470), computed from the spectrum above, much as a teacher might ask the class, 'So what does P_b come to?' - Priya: 23.1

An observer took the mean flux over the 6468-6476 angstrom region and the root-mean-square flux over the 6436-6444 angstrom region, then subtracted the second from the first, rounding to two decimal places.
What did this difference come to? -1.70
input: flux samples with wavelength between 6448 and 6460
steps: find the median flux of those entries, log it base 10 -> 1.36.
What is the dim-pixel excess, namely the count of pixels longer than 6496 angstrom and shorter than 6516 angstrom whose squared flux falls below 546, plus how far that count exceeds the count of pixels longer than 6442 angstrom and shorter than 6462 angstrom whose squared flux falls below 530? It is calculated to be 15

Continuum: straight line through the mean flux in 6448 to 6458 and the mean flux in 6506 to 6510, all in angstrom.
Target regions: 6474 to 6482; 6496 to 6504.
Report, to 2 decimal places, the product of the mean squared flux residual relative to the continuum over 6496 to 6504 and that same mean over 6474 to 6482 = 0.13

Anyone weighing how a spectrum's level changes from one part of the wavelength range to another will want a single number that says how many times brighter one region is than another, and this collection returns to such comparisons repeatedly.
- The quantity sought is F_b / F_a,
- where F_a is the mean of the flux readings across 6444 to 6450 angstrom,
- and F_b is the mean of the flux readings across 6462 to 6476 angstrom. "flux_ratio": 0.950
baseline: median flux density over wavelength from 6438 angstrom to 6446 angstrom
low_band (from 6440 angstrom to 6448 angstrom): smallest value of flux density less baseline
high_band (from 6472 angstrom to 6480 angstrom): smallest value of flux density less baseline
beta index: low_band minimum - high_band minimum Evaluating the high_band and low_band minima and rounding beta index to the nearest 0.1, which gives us 2.2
